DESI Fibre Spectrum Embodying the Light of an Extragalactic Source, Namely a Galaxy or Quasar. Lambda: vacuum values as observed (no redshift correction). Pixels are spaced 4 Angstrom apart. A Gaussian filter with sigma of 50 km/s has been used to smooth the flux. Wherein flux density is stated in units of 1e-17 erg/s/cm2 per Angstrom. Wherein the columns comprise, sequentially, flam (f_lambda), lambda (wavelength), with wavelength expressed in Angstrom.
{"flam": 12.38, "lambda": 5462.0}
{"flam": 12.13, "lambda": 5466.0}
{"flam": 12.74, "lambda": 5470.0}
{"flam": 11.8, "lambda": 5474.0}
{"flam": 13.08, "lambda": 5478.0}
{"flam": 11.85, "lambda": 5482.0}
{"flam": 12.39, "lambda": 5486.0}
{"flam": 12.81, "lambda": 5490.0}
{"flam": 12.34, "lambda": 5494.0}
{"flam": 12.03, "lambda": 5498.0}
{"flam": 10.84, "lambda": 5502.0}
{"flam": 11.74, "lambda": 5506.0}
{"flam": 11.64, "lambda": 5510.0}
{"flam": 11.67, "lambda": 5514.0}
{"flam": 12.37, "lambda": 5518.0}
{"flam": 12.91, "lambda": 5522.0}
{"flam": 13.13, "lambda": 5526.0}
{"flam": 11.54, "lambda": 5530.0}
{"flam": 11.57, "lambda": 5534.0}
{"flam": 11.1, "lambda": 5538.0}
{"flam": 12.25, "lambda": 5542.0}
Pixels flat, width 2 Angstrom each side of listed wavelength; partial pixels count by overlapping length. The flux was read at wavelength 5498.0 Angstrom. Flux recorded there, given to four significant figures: 12.03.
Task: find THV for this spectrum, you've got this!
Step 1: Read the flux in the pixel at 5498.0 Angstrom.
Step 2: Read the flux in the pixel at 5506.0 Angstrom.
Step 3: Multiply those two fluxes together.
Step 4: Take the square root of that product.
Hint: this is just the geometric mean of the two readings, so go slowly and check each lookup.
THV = 11.9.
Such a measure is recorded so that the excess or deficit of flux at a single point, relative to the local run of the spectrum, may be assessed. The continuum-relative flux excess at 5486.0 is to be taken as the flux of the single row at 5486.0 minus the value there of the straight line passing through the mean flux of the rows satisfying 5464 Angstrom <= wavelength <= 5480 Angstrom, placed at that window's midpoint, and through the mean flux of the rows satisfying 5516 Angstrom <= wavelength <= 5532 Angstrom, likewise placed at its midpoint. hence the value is -0.1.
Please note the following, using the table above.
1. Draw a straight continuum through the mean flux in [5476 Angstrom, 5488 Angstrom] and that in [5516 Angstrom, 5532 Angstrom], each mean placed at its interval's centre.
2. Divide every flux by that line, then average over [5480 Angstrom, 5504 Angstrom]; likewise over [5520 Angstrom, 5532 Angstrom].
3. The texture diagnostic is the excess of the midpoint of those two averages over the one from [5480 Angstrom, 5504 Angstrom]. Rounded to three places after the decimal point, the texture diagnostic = 0.018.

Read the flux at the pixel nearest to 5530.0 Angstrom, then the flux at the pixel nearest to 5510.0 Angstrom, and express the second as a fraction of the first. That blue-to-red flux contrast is 1.01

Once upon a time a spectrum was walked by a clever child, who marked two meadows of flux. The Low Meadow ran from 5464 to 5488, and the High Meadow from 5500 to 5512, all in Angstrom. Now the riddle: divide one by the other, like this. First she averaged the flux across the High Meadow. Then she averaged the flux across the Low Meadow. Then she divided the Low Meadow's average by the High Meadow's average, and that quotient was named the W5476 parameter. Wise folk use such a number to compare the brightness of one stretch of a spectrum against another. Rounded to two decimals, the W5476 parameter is 1.08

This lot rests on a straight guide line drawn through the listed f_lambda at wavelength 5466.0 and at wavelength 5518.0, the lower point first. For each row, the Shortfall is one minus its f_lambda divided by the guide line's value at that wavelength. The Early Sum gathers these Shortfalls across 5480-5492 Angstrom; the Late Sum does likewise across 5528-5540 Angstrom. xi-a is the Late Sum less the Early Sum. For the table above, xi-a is 0.282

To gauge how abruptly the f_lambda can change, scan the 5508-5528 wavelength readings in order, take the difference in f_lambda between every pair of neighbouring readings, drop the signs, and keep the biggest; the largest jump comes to 0.7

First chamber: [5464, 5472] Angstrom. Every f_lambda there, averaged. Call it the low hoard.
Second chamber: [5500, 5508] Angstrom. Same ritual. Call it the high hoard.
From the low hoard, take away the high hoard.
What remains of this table 1.1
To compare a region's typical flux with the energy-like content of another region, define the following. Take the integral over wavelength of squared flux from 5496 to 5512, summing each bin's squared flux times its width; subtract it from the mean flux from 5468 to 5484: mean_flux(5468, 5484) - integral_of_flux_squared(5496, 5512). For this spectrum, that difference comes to -2130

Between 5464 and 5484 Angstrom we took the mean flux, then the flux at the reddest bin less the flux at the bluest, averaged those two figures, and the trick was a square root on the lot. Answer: 2.45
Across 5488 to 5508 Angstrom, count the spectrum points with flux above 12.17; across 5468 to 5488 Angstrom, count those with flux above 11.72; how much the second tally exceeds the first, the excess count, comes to 3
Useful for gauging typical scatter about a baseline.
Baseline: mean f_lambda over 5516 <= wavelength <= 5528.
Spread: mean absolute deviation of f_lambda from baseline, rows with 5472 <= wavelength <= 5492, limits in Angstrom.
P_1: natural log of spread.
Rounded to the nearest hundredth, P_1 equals -0.63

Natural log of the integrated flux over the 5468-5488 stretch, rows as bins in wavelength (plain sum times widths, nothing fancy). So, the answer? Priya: 5.51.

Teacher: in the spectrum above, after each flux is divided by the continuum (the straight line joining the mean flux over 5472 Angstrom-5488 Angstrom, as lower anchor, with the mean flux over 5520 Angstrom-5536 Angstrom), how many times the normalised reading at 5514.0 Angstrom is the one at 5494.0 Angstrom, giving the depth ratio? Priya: 1.058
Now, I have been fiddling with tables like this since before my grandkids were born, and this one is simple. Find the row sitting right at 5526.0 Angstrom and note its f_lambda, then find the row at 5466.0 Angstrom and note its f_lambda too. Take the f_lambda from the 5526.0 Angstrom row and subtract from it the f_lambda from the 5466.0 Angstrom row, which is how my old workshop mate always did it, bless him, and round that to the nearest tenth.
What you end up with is 1.0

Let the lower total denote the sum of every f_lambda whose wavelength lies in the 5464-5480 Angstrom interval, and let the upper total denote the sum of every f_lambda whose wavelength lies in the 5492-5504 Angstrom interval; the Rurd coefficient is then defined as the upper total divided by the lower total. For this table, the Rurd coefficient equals 0.71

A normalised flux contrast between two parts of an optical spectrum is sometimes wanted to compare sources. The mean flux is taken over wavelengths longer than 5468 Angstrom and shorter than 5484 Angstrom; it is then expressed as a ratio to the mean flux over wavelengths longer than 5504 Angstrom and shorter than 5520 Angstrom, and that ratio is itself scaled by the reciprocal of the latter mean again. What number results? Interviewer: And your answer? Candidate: 0.0880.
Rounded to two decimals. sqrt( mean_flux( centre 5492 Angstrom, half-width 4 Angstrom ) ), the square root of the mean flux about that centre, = 3.55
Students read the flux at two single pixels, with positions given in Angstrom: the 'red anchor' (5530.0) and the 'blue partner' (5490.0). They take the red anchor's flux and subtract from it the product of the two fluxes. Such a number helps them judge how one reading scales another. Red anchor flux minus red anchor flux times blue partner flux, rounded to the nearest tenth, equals -136.3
